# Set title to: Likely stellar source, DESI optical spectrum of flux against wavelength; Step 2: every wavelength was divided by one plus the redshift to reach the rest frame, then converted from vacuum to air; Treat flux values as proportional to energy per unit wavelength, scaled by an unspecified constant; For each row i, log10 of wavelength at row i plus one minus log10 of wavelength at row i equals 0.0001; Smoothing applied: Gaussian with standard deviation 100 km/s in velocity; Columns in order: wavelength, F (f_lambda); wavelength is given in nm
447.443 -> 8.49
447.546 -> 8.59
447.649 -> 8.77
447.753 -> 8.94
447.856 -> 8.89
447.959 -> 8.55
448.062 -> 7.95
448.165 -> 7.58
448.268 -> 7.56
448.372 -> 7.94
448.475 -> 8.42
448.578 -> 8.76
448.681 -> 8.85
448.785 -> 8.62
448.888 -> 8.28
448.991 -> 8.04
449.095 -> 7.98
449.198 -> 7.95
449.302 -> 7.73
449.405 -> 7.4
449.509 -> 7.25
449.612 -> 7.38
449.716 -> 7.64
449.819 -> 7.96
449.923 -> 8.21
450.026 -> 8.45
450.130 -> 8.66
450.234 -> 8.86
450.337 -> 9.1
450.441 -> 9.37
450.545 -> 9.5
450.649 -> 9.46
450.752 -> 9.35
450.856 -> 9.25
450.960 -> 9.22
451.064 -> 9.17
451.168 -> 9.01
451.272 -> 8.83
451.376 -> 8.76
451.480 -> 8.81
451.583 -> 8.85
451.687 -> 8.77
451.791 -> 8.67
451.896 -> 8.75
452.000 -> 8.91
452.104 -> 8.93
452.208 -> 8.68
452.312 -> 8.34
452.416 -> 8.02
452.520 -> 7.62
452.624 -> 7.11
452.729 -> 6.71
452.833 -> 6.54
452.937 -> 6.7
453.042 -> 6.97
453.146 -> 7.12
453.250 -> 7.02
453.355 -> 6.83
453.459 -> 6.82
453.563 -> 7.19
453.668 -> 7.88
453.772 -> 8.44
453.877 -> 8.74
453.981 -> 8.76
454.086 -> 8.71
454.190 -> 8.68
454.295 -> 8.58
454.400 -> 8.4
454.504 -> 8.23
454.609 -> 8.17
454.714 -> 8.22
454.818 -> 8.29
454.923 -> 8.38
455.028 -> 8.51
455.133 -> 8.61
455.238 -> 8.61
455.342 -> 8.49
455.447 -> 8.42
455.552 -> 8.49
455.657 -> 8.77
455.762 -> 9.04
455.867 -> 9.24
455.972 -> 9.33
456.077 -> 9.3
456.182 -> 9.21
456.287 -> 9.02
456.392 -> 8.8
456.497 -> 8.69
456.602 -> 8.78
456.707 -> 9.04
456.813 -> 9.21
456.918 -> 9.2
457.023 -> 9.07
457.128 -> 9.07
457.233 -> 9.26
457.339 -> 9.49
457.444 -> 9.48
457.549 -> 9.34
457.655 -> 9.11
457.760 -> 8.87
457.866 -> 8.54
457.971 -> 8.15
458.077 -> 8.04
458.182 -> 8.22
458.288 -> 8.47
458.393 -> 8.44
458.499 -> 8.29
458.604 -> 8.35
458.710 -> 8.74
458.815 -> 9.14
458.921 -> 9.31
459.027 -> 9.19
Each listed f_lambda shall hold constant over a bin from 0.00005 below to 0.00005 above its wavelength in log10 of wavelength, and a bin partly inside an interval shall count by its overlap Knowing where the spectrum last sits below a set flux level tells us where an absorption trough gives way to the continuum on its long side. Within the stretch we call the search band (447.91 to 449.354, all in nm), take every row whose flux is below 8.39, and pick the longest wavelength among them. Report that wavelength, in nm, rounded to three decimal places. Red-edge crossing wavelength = 449.302 nm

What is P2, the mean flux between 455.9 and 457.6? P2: 9.1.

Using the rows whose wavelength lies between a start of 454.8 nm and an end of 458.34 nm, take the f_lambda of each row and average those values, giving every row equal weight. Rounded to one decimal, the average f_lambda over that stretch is 8.8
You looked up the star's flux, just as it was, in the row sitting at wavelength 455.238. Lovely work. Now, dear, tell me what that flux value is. 8.61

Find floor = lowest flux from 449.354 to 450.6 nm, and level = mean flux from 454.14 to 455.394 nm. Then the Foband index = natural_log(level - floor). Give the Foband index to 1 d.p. 0.2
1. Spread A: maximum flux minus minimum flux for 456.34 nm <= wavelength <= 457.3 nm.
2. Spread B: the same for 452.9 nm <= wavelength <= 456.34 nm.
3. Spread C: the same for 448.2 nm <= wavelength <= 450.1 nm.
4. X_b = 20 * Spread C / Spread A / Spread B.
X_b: 21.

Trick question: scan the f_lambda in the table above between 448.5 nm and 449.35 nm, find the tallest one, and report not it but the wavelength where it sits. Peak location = 448.681 nm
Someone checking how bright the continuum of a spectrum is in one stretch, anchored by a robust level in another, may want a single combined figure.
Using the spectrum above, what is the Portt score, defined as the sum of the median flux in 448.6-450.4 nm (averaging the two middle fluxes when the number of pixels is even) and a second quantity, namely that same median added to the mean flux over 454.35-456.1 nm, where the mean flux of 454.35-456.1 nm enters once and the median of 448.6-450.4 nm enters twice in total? 24.7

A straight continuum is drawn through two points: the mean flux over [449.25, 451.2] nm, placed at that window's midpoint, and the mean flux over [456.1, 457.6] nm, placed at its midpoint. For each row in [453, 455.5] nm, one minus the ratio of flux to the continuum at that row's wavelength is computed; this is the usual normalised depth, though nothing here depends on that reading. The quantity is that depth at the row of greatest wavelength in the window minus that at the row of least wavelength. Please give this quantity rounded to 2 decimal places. -0.14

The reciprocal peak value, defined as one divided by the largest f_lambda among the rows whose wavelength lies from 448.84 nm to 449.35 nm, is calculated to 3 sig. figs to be 0.121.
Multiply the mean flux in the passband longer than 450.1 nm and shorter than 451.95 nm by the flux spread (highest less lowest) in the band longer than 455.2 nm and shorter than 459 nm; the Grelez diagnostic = 13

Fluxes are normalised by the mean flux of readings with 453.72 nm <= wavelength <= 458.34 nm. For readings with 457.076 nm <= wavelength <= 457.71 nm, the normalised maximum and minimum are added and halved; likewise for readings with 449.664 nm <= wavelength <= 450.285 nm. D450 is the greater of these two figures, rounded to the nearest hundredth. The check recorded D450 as 1.06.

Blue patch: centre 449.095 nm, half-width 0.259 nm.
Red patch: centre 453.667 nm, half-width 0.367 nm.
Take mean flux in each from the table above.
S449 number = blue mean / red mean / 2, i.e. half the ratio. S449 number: 0.51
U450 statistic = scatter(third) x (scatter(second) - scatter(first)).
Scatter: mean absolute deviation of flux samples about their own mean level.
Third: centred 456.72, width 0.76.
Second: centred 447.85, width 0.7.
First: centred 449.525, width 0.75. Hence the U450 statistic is 0.031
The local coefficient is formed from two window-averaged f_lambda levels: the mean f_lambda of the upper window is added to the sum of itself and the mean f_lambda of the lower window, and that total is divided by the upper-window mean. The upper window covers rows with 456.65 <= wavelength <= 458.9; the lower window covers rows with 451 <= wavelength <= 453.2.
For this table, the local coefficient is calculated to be 2.92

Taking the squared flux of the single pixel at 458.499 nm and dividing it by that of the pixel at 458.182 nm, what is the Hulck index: 1.0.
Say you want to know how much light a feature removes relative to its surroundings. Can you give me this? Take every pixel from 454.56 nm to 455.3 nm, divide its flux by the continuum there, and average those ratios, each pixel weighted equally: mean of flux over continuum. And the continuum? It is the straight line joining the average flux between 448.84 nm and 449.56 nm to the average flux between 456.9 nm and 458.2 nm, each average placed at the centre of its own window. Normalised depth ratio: 0.98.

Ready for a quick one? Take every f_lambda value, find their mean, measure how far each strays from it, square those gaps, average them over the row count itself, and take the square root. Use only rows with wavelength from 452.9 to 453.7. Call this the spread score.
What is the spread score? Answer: 0.3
